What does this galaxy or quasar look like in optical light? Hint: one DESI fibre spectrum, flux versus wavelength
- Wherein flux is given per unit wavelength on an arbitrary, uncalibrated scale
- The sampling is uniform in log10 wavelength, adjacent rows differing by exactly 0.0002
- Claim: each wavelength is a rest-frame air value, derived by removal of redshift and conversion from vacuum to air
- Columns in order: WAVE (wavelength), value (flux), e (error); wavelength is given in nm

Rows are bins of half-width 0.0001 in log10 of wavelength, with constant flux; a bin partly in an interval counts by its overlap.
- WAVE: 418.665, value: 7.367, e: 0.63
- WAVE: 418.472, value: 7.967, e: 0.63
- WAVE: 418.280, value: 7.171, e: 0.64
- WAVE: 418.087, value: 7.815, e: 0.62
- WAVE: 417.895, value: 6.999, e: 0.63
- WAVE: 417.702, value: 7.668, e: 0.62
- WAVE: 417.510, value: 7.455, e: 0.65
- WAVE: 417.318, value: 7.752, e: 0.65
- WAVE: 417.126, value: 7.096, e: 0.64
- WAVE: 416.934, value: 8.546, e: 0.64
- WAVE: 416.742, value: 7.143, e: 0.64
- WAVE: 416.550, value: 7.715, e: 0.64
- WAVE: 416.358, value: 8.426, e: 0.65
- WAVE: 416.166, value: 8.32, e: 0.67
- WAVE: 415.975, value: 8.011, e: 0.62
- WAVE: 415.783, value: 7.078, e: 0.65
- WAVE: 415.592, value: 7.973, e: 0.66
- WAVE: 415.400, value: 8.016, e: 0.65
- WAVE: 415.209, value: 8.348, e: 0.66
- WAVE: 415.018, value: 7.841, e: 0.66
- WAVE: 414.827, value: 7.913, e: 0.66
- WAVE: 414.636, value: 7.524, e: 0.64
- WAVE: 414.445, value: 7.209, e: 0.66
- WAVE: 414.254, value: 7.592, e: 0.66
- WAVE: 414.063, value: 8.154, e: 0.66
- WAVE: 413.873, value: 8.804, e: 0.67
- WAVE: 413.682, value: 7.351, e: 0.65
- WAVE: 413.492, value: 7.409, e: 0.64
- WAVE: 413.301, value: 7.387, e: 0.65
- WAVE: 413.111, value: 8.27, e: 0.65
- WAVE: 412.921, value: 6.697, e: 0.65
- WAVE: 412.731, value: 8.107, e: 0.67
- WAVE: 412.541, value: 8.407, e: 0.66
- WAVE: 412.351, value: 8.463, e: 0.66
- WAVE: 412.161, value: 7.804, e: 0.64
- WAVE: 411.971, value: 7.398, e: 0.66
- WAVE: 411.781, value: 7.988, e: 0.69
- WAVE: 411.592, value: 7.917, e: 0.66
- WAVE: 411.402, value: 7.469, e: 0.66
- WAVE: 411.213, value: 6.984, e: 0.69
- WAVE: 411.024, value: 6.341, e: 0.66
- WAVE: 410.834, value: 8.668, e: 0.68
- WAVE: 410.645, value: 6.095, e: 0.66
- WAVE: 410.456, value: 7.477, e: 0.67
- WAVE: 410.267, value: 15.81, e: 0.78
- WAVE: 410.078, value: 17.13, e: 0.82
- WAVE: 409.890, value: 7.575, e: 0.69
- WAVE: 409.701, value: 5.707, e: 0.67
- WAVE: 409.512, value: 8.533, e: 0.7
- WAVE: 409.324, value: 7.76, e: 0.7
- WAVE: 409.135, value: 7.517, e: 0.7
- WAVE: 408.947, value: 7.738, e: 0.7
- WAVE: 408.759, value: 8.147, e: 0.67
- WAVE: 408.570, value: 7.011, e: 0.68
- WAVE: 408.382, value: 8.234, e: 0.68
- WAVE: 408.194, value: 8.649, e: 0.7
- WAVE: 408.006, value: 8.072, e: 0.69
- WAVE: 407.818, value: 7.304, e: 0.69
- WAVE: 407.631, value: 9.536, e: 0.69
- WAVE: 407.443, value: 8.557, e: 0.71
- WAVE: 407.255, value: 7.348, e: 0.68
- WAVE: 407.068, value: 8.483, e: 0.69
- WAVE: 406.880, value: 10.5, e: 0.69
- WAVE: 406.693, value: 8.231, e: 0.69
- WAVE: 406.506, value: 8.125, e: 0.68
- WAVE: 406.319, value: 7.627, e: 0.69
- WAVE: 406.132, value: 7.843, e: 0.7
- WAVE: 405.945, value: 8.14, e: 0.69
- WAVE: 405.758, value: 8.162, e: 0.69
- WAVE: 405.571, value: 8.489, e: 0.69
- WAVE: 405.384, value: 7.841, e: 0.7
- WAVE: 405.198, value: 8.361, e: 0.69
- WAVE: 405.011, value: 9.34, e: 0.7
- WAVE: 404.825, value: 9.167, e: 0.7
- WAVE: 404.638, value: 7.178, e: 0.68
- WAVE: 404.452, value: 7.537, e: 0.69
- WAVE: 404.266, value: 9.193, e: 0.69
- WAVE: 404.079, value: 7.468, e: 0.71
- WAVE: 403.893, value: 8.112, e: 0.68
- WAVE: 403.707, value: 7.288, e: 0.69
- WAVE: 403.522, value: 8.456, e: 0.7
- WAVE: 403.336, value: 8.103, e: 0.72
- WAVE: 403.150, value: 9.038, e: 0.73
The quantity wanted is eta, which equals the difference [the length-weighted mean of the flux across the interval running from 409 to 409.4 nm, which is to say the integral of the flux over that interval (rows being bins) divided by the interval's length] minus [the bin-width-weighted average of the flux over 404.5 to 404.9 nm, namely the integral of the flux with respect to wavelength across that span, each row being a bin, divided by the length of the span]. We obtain -0.4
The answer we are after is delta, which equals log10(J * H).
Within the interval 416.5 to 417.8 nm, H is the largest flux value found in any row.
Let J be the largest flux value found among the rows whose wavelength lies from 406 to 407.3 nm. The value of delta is 1.95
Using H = 8.546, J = 10.5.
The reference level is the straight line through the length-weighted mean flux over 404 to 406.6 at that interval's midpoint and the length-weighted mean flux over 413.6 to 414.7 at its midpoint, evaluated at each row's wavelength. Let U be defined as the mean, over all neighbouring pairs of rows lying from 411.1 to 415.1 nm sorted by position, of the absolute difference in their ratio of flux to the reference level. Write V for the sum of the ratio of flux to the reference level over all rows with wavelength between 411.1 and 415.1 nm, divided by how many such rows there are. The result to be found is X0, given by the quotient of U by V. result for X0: 0.07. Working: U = 0.07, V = 0.99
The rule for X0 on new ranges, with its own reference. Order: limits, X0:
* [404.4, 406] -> 0.08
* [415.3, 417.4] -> 0.09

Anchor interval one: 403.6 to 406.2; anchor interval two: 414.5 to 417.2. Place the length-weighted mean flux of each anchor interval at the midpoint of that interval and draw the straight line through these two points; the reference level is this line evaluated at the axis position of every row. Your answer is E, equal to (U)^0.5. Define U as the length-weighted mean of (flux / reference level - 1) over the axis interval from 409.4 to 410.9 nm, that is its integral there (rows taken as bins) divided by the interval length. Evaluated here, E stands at 0.45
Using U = 0.201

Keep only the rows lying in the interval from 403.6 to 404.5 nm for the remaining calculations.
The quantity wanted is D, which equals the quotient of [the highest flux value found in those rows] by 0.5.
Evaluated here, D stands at 18.4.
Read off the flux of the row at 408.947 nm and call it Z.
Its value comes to 7.738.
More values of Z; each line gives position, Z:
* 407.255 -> 7.348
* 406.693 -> 8.231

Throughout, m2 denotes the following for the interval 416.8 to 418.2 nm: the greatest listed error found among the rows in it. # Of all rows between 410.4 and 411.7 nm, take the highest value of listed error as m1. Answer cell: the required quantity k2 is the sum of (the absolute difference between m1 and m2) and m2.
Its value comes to 0.69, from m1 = 0.690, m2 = 0.650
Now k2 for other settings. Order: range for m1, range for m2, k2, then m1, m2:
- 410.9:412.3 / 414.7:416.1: 0.69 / 0.690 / 0.660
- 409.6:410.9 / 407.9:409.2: 0.82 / 0.820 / 0.700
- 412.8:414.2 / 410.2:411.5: 0.89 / 0.670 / 0.780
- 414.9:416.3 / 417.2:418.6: 0.67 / 0.670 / 0.650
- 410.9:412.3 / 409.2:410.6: 0.95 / 0.690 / 0.820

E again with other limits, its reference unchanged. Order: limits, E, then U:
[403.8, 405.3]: 0.12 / 0.015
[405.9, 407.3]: 0.16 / 0.027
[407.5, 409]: 0.07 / 0.005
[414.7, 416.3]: 0.10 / 0.010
